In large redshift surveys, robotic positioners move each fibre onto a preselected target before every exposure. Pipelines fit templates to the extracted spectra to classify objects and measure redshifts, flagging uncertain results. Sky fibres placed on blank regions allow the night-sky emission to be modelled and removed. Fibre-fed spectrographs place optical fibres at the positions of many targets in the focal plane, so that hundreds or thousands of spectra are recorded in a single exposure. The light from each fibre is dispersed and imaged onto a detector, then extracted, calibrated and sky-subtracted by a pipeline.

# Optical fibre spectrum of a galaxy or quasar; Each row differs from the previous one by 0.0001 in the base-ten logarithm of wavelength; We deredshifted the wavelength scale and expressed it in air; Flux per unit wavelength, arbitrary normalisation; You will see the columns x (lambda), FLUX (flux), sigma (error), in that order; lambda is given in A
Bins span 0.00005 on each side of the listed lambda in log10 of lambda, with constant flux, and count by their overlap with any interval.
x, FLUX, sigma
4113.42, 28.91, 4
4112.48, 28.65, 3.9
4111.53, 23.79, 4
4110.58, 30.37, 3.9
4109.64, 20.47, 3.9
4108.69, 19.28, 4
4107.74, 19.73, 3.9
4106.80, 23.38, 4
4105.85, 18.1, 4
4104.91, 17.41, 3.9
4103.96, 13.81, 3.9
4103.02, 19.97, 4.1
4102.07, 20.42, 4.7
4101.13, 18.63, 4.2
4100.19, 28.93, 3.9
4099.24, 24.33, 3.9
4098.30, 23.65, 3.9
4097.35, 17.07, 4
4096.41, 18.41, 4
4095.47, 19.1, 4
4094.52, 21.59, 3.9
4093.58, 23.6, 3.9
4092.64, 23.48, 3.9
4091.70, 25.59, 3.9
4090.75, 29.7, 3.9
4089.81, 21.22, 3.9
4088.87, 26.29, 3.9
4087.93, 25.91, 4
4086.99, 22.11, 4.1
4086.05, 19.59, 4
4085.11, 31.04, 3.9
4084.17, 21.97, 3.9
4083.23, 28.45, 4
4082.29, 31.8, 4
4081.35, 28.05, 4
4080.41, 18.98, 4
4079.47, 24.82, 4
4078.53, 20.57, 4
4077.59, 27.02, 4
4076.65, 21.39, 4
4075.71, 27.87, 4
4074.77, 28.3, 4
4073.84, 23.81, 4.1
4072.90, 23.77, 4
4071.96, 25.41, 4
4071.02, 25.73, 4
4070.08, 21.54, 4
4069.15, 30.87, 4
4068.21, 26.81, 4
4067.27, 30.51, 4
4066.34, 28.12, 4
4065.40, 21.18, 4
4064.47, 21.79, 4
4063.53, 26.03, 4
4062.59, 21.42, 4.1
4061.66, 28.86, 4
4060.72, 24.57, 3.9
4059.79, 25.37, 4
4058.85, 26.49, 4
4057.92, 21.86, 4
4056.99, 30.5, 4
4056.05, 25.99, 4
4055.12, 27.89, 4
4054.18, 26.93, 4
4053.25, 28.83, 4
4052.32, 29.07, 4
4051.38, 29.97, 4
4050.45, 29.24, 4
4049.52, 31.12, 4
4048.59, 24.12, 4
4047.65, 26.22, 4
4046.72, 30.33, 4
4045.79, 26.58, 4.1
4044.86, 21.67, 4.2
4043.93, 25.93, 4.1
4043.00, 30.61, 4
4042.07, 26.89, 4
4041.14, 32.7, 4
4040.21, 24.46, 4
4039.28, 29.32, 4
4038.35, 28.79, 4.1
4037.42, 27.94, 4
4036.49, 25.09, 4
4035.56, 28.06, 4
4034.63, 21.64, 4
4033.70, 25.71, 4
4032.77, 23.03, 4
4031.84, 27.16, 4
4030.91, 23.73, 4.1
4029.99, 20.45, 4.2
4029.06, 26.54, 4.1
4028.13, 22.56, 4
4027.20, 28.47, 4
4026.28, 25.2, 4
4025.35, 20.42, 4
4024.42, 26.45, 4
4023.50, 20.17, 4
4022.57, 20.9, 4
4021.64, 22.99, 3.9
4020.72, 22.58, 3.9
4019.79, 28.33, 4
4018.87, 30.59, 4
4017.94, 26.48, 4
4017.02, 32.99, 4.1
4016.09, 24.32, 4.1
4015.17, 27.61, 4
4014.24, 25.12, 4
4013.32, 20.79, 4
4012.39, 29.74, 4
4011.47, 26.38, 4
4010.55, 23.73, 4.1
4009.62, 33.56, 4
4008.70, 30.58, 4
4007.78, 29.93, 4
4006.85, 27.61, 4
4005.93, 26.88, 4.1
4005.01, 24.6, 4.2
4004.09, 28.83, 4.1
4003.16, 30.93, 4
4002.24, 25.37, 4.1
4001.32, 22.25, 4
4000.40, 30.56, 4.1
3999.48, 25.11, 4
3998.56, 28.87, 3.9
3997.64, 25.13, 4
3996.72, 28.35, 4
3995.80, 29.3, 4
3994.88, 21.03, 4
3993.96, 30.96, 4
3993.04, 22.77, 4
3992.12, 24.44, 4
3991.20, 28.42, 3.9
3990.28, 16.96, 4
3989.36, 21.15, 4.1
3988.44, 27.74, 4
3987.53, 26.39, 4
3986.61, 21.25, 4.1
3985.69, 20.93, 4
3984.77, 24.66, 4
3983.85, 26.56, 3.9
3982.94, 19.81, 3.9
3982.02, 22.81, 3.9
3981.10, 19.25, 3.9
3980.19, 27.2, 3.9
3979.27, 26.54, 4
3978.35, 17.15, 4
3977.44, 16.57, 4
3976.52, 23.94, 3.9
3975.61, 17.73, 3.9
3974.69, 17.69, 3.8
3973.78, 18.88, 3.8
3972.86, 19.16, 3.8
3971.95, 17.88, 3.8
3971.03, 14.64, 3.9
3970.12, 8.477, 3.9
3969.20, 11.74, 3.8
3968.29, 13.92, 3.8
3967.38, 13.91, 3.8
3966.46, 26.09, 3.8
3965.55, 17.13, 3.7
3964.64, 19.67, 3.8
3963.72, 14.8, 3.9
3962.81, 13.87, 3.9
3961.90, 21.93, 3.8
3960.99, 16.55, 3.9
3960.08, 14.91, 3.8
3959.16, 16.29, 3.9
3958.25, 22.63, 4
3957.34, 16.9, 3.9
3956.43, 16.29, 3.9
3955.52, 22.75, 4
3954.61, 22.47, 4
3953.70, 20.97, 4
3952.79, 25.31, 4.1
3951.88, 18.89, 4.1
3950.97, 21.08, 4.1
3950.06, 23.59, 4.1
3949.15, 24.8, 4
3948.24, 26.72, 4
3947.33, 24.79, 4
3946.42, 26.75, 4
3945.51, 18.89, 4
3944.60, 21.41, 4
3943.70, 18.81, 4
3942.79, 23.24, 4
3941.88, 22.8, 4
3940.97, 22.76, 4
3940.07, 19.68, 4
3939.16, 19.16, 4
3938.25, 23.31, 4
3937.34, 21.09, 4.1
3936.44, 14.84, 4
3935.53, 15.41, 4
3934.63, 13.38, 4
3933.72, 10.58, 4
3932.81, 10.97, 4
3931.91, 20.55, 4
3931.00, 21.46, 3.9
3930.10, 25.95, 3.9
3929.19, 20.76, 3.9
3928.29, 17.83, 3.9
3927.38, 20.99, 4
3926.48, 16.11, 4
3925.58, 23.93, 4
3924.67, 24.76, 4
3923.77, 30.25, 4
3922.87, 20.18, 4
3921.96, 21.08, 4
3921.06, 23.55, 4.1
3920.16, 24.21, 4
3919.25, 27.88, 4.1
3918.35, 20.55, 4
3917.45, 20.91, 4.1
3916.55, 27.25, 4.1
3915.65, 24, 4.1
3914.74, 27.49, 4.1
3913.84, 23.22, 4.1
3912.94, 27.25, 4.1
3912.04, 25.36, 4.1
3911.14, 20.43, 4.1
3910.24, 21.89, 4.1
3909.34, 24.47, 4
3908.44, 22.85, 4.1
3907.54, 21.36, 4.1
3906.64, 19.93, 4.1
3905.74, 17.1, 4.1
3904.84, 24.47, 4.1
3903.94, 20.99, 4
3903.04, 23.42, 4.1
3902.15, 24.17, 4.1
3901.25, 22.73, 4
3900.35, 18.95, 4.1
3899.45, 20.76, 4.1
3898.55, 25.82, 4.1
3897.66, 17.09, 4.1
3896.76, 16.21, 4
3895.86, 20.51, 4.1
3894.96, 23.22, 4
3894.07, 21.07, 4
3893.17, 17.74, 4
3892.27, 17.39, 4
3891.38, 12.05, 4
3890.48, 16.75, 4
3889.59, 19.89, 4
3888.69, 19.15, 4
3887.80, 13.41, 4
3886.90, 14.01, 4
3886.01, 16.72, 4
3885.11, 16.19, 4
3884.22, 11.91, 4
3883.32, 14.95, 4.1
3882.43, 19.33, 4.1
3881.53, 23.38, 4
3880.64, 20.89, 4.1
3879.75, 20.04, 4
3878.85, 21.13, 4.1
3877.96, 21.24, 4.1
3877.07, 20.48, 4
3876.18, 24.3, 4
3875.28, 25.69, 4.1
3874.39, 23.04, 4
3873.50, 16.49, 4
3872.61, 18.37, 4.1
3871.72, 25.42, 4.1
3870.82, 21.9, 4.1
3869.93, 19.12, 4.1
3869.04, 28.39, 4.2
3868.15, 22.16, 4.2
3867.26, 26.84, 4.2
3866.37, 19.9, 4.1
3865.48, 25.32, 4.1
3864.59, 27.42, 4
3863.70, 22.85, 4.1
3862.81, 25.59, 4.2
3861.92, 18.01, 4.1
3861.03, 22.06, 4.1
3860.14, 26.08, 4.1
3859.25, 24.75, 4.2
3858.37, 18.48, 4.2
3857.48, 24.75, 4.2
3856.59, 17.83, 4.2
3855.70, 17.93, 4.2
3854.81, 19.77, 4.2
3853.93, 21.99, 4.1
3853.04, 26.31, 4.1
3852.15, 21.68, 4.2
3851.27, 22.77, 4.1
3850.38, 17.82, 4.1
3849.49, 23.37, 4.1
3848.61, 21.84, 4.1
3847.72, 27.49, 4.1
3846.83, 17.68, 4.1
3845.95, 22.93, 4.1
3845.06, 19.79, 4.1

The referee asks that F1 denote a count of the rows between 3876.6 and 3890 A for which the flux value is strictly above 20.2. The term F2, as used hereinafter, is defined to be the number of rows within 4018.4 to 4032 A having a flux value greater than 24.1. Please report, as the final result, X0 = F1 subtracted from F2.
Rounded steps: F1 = 5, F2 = 7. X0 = 2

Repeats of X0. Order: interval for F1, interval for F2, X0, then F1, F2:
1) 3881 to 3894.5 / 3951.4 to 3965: -1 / 2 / 1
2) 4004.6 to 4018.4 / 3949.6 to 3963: -14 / 15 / 1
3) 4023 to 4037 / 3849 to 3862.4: -10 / 14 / 4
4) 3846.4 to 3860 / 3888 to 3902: -8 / 9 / 1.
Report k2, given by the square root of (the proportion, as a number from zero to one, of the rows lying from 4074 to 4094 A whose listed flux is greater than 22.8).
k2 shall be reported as 0.82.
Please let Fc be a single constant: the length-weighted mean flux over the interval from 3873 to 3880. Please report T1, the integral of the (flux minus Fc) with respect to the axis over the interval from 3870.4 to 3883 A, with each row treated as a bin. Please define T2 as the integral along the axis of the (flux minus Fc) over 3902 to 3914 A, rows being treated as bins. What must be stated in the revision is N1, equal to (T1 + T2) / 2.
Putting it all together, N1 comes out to 6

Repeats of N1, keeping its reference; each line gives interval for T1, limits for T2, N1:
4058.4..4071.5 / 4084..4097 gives 39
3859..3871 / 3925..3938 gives -9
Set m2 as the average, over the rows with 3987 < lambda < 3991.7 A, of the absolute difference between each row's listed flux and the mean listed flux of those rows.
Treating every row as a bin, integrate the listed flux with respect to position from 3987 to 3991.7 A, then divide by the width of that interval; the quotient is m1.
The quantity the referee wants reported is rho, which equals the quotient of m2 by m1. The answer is 0.169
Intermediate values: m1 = 24.1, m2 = 4.1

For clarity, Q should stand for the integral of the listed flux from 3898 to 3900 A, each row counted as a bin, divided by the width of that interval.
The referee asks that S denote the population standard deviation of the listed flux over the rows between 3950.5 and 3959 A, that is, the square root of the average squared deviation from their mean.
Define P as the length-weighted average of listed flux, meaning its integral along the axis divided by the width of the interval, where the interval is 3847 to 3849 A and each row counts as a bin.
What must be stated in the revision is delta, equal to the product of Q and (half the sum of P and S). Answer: 301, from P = 23.7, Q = 22.8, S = 2.8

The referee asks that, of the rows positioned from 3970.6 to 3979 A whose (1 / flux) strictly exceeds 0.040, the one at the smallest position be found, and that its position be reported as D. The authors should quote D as 3971.03 A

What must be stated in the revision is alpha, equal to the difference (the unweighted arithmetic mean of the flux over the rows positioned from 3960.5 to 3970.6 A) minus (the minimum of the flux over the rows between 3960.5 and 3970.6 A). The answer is 7.7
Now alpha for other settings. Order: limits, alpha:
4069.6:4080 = 4.0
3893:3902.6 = 4.5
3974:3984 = 4.8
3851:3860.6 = 4.2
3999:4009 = 5.3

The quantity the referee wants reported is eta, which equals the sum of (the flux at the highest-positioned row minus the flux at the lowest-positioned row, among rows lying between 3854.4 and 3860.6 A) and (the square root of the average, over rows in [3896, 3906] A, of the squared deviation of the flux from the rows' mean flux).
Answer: 9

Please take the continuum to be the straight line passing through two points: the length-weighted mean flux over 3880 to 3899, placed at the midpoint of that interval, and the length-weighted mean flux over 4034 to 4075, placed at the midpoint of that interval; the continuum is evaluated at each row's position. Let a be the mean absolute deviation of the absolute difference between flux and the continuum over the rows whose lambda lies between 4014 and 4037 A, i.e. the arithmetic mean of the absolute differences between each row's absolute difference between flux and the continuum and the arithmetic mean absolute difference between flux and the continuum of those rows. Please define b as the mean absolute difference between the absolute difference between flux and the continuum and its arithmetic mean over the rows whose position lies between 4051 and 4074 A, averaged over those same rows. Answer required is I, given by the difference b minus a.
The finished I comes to 0.0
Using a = 1.55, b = 1.5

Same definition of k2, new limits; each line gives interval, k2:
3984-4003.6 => 0.82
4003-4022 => 0.95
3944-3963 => 0.53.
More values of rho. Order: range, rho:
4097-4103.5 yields 0.148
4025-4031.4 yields 0.101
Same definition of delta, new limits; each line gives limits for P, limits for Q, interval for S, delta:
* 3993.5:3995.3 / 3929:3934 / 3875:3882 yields 259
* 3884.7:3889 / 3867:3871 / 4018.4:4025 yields 230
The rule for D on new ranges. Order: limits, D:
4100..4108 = 4101.13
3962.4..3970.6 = 3962.81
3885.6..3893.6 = 3886.01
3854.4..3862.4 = 3854.81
